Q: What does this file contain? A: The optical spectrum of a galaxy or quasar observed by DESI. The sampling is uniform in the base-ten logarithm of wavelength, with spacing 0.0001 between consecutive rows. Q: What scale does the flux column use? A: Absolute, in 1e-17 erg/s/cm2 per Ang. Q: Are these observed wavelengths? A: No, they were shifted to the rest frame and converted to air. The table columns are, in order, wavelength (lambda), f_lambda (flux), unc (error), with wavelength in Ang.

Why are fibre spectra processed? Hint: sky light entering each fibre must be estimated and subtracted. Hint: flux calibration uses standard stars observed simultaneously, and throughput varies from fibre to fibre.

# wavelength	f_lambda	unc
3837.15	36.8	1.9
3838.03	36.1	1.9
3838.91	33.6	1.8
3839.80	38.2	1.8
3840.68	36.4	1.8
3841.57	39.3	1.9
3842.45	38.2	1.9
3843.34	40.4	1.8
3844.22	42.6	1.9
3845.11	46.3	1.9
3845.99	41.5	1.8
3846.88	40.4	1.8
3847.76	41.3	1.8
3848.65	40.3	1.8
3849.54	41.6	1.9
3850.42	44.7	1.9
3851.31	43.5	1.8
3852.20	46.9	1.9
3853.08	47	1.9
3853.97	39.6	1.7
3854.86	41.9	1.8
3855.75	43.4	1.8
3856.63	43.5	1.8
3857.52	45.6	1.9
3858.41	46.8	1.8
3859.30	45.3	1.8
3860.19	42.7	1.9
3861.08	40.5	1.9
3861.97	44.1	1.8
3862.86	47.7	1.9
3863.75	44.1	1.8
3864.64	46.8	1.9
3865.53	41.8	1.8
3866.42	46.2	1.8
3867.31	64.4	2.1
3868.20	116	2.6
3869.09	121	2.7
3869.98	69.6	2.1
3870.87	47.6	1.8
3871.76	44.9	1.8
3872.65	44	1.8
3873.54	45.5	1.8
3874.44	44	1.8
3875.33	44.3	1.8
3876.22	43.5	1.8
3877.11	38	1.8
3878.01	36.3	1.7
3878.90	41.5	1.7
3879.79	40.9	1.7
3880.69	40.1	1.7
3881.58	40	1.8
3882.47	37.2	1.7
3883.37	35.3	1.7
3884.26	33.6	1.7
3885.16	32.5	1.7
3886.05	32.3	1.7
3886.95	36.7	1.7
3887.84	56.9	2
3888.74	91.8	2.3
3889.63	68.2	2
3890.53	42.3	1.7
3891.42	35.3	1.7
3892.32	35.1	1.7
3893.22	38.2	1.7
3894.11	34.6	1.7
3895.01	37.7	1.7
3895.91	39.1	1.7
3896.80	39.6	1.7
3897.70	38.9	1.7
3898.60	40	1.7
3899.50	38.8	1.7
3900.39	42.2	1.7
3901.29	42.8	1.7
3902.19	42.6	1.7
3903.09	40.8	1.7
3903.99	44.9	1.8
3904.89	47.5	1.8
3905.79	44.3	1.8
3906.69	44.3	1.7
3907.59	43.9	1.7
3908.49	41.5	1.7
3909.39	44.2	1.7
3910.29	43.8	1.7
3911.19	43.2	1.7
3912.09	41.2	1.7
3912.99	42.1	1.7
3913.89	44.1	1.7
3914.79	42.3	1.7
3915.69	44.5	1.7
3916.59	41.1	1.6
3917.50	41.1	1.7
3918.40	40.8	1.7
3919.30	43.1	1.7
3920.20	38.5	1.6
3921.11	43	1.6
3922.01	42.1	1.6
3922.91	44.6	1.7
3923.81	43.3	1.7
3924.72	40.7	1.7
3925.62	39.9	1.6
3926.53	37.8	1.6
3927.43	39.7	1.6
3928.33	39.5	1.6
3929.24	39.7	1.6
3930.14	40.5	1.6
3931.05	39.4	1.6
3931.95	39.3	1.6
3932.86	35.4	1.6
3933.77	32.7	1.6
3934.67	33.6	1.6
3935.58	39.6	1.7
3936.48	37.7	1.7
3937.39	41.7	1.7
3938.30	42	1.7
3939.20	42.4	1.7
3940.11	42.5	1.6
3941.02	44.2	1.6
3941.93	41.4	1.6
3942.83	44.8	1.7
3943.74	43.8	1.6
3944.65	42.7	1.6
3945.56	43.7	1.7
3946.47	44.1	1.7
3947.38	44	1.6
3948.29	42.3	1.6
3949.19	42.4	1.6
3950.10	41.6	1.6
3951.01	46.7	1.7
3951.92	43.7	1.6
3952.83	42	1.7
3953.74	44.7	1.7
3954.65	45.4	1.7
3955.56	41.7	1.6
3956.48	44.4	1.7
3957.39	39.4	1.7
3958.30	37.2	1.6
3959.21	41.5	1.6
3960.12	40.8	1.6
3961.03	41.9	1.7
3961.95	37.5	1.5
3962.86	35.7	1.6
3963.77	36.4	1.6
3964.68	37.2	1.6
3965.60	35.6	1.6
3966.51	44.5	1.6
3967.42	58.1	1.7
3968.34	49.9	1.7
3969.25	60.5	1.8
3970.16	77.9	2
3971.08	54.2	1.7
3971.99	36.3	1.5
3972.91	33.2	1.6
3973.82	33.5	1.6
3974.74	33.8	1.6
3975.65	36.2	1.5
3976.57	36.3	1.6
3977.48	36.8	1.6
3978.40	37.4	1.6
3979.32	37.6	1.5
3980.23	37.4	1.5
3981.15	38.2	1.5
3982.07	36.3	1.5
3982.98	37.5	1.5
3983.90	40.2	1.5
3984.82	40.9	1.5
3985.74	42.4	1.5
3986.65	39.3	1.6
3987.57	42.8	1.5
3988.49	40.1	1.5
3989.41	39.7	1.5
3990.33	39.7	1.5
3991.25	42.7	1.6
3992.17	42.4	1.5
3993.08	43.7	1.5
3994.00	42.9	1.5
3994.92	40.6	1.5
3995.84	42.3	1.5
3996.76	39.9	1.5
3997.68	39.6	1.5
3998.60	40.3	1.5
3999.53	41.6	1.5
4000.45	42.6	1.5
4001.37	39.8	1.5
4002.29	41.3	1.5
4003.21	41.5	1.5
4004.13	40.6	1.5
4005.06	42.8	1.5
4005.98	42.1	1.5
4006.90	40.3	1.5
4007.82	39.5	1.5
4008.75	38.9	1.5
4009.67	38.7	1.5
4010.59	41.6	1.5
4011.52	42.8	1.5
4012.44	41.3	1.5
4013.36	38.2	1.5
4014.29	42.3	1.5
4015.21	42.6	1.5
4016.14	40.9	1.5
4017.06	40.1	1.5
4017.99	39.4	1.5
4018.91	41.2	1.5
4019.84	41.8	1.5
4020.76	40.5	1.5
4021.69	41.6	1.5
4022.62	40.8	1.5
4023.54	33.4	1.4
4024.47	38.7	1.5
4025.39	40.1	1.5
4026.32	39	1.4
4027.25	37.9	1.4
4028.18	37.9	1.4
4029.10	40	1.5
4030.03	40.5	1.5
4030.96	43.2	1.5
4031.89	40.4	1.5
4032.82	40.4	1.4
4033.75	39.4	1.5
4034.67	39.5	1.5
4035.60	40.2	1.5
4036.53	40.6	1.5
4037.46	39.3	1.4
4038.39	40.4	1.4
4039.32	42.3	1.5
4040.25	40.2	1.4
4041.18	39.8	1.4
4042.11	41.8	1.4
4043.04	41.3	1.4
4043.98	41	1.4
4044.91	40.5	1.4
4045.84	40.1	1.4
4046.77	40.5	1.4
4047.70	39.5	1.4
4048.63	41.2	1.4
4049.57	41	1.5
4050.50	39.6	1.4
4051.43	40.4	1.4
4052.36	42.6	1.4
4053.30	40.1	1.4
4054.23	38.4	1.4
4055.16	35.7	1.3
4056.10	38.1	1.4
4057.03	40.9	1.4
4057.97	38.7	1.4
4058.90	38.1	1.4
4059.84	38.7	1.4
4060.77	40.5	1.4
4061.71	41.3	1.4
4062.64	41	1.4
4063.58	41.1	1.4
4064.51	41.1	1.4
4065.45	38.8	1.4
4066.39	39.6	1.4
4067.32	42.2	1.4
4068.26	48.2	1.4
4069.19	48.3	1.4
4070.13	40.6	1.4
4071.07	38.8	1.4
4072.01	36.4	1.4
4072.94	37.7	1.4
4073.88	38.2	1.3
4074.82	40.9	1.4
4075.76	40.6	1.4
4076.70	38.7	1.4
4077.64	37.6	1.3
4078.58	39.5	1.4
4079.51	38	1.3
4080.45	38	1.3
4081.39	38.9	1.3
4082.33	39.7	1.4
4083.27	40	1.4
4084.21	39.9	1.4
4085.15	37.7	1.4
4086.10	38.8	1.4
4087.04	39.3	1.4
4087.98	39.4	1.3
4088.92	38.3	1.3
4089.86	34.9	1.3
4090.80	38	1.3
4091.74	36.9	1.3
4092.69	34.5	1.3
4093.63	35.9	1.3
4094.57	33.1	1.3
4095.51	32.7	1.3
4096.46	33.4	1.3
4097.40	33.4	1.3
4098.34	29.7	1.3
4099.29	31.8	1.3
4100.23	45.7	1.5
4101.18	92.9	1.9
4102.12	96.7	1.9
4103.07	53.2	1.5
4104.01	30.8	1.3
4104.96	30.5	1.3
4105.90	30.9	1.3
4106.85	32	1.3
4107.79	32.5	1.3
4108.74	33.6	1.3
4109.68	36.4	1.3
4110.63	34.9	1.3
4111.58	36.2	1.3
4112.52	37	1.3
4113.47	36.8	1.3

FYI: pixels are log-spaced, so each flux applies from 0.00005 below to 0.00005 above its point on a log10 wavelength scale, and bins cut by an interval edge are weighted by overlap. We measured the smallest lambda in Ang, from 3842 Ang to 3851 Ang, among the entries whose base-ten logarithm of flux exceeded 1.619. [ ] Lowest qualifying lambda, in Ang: 3844.22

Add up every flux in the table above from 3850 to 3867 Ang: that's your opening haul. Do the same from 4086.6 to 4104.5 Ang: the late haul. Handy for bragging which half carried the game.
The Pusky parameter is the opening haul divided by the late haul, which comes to 1.039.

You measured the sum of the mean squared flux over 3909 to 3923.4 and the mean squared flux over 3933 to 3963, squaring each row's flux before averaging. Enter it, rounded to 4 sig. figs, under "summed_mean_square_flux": 3541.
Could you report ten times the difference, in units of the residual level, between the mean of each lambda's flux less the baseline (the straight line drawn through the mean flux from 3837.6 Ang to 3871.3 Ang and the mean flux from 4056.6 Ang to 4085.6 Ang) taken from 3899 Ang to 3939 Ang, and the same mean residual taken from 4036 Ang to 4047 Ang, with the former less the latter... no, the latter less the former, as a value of 38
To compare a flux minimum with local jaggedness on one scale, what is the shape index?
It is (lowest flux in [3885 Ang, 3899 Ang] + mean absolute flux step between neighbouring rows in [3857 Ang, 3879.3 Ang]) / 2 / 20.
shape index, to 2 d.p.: 1.01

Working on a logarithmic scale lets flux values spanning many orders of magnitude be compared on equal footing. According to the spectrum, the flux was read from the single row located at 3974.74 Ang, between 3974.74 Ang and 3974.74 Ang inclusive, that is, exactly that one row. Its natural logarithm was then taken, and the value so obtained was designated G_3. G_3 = 3.52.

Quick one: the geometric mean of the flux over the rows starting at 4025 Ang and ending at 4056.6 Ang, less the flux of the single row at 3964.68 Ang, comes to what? 2.9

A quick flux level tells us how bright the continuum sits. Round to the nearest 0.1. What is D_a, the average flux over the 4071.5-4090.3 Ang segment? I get 38.6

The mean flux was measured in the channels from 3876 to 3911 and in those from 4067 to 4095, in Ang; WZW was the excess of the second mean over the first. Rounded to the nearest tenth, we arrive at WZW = -3.3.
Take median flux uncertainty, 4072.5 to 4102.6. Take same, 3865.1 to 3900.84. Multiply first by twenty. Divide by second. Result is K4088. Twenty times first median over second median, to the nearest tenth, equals 15.3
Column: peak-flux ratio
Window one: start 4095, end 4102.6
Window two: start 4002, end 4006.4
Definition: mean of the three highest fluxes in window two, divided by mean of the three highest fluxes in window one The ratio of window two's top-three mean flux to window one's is 0.54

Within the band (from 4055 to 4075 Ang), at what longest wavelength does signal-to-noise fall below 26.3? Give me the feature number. 4072.01 Ang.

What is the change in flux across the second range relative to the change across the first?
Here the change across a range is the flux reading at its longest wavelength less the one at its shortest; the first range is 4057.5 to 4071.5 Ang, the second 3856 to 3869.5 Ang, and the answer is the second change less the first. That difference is 77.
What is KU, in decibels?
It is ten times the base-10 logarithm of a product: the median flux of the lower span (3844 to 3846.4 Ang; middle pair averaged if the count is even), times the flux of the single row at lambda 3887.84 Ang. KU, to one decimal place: 33.8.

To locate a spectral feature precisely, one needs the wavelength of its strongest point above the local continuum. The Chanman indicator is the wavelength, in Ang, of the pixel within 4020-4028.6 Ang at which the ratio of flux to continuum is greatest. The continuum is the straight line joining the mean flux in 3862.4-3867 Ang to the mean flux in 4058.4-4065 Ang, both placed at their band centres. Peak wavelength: 4021.69 Ang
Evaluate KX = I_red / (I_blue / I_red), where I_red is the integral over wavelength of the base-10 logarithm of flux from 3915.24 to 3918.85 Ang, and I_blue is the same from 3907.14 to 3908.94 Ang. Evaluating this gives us 11.7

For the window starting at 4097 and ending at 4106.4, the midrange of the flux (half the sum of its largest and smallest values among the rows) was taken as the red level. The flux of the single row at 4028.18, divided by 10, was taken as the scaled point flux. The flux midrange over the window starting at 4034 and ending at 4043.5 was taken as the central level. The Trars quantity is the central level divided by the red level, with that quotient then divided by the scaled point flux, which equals 0.170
